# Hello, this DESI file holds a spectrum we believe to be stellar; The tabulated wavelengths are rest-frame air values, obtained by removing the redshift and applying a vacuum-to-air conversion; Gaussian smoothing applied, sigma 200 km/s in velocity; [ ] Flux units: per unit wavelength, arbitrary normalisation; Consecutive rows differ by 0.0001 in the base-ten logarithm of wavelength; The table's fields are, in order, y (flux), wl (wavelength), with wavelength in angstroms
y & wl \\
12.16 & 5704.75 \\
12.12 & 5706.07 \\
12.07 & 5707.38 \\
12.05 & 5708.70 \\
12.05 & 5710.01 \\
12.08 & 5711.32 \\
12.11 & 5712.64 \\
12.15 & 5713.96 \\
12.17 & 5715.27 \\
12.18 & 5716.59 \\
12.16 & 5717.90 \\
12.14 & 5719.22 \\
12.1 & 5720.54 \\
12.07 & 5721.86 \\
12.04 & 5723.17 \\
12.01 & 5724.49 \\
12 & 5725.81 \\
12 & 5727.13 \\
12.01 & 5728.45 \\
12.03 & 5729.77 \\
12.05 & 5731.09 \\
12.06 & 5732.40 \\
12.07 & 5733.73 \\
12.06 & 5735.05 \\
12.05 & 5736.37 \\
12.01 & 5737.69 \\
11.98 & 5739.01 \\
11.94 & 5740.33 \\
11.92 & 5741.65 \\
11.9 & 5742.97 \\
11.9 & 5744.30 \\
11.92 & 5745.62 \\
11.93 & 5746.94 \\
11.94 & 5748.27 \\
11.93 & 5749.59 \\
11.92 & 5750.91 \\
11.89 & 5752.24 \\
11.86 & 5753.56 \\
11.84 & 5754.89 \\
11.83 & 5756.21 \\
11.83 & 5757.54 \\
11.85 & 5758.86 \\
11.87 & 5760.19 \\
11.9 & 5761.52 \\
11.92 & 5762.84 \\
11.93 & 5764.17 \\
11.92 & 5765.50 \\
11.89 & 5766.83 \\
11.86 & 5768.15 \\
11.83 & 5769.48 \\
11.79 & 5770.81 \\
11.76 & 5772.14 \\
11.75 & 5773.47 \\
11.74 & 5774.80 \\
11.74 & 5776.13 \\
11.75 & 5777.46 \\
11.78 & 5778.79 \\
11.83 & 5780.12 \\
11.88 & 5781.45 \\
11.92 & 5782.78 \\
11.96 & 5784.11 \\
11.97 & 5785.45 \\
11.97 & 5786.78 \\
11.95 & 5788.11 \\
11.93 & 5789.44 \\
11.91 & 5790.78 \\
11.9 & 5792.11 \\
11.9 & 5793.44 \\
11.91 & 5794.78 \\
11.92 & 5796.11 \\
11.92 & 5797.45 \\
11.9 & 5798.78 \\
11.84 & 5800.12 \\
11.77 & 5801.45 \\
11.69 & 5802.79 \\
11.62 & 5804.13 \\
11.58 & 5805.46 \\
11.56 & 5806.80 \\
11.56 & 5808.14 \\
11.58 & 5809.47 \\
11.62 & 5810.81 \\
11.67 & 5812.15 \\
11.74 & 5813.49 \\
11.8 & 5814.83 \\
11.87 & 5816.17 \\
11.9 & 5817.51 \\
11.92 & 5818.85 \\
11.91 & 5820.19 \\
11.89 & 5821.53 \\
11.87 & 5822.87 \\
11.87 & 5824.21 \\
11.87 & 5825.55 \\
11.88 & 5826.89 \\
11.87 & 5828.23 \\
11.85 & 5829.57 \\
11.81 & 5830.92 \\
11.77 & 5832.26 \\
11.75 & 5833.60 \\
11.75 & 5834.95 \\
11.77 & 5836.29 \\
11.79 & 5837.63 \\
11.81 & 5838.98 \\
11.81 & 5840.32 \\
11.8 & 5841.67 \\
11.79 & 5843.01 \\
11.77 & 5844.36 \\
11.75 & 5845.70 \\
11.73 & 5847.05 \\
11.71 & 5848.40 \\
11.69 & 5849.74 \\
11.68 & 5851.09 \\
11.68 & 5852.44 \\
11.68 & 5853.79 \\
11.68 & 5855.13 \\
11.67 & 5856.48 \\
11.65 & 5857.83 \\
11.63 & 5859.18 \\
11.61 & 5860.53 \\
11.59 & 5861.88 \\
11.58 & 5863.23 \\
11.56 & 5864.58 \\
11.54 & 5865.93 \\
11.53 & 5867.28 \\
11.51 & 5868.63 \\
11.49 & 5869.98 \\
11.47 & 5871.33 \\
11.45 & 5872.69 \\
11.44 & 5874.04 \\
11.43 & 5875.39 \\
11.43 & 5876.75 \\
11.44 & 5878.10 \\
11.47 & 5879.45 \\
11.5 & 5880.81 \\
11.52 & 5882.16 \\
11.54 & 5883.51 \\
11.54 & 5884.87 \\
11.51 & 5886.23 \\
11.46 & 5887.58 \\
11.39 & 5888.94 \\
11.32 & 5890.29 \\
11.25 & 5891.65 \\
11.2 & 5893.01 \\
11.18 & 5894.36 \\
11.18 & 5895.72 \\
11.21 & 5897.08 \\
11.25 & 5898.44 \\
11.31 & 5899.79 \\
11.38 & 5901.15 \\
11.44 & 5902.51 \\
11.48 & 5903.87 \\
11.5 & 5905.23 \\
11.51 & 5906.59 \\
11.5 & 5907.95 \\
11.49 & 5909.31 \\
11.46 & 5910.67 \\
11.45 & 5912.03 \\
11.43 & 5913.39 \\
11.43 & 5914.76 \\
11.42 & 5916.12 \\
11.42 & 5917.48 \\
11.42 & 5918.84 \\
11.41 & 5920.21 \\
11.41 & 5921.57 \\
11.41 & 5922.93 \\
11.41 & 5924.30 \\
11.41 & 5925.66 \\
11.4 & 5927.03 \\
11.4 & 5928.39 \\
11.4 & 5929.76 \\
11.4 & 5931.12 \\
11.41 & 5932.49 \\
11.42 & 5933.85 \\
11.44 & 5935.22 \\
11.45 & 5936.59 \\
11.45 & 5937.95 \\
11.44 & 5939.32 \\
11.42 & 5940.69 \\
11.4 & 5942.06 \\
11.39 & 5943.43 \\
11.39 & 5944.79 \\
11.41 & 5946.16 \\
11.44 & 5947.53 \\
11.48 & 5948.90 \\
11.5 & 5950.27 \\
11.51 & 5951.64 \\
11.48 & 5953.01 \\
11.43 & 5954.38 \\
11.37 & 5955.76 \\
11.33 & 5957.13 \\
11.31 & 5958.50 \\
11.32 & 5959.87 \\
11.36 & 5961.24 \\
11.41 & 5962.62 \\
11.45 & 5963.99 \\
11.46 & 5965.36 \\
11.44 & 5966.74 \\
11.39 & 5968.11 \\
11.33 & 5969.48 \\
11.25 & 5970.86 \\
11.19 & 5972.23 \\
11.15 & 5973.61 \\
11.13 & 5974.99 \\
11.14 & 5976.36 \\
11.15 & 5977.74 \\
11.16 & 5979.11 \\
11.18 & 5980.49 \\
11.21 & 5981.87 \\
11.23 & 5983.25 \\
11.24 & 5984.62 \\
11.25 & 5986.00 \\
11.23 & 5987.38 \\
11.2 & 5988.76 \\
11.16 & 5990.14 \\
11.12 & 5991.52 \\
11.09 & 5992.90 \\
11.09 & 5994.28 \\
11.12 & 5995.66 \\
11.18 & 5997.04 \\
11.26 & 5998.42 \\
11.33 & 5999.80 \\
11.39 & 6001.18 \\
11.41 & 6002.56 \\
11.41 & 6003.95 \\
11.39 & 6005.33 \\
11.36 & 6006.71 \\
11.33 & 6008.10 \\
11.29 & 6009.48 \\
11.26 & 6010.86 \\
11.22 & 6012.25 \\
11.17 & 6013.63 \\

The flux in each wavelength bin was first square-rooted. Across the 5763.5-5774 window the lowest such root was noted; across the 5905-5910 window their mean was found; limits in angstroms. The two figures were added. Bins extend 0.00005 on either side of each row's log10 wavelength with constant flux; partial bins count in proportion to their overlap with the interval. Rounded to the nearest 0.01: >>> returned 6.82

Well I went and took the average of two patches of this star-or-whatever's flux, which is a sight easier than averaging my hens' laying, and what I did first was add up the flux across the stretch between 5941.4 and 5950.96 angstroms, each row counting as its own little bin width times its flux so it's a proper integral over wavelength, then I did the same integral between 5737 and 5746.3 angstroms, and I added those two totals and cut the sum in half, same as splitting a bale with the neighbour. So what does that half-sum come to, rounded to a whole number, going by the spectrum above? 110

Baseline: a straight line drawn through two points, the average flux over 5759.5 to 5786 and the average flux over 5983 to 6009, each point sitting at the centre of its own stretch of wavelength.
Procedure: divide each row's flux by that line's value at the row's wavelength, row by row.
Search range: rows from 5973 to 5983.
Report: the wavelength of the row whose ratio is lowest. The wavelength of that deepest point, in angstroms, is 5974.99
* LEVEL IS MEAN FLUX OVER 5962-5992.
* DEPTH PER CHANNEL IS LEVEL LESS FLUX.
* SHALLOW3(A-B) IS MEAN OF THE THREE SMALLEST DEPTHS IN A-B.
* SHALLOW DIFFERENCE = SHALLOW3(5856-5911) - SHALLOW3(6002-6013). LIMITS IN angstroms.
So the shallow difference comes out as -0.2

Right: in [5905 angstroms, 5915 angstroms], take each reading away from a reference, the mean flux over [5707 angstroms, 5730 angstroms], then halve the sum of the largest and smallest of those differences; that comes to 0.6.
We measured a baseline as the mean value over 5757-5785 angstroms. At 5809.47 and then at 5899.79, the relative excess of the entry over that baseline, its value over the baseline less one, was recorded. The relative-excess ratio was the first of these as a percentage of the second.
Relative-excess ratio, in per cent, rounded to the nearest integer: 49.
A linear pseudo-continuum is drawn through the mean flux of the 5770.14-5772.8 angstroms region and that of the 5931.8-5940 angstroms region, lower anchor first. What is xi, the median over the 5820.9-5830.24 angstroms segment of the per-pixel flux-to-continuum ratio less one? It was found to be 0.018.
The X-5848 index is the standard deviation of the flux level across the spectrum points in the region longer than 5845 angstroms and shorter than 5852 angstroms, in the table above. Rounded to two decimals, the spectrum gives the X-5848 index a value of 0.03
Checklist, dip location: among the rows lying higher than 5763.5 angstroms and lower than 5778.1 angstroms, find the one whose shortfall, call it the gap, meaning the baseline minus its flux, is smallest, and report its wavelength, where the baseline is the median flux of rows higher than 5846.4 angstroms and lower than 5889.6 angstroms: 5764.17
